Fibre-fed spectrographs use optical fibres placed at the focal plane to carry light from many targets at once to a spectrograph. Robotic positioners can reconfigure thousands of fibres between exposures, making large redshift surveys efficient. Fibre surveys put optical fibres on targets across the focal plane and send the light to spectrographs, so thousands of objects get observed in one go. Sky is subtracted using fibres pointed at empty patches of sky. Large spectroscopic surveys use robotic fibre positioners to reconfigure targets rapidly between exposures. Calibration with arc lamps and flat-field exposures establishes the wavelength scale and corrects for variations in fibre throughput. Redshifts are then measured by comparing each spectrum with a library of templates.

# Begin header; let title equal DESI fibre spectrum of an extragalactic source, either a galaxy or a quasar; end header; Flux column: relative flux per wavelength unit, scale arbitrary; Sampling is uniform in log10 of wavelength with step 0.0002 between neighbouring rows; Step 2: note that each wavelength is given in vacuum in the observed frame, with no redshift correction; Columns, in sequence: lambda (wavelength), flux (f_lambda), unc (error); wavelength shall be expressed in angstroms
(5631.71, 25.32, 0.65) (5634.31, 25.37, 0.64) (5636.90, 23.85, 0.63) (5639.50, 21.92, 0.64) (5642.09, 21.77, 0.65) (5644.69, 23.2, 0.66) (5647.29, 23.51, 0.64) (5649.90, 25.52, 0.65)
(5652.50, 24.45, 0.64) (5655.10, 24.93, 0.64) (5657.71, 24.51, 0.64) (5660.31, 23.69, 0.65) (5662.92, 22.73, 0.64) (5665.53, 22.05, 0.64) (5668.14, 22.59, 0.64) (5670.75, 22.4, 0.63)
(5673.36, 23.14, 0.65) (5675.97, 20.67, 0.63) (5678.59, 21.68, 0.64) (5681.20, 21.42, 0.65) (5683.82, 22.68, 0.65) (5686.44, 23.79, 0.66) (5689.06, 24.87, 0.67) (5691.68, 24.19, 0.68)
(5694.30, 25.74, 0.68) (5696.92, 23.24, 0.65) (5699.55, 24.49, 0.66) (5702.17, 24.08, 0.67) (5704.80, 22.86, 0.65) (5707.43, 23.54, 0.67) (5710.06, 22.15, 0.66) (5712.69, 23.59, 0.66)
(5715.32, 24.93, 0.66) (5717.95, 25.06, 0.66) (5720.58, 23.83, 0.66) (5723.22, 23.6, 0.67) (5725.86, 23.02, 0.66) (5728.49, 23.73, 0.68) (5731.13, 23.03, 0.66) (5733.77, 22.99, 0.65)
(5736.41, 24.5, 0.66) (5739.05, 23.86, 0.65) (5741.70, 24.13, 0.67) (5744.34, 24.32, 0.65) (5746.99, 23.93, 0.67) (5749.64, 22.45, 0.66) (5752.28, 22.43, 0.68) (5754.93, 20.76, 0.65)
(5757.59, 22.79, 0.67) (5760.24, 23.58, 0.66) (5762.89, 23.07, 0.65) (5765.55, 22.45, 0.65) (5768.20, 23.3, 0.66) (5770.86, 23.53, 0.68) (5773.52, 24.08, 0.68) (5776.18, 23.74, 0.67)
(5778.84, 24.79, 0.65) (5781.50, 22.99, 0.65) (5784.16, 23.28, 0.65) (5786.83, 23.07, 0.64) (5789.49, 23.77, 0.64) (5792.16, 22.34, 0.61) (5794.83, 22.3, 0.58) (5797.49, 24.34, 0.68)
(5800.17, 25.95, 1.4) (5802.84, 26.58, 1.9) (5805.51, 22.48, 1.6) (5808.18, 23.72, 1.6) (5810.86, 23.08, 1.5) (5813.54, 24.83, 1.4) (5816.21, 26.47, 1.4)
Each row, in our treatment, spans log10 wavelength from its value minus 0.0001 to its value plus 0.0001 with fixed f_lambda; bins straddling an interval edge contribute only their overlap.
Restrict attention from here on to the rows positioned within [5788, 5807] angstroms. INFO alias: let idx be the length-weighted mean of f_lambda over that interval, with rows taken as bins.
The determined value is 24.0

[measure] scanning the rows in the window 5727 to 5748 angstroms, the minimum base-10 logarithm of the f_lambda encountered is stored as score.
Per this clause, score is 1.362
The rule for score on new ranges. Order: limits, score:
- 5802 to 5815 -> 1.352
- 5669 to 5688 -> 1.315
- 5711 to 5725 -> 1.373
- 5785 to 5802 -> 1.348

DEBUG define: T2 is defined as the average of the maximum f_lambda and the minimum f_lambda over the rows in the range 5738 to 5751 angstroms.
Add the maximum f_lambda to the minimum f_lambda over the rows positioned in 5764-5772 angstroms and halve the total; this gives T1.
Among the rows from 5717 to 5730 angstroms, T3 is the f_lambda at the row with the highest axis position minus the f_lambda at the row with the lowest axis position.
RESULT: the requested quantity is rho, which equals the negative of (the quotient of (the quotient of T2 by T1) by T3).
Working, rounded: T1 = 23.0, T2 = 23.4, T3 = -1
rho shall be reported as 0.8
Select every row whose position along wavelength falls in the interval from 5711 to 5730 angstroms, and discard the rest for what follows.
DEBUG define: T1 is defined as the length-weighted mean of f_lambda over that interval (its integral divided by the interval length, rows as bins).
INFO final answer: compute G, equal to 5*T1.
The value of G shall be 119.6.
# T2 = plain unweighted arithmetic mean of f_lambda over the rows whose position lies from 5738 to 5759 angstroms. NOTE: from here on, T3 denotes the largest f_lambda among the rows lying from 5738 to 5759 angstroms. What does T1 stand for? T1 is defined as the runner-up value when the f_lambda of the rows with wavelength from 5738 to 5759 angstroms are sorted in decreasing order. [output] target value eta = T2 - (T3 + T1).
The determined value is -25.4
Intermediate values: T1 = 24.13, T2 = 23.1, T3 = 24.32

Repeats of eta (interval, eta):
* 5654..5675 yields -26.2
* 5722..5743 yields -25.0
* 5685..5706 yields -26.5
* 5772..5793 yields -25.4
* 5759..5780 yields -25.3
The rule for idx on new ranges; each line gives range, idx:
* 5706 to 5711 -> 22.9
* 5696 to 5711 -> 23.4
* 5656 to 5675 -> 23.0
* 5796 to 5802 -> 25.2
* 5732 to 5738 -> 23.7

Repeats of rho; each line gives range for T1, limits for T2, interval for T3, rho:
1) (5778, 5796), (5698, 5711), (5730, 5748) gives -1.1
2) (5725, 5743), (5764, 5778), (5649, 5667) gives 0.3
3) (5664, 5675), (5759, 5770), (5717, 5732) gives 0.5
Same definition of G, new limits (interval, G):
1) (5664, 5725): 116.6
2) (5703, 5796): 116.8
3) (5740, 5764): 115.3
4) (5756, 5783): 117.0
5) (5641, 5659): 120.0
